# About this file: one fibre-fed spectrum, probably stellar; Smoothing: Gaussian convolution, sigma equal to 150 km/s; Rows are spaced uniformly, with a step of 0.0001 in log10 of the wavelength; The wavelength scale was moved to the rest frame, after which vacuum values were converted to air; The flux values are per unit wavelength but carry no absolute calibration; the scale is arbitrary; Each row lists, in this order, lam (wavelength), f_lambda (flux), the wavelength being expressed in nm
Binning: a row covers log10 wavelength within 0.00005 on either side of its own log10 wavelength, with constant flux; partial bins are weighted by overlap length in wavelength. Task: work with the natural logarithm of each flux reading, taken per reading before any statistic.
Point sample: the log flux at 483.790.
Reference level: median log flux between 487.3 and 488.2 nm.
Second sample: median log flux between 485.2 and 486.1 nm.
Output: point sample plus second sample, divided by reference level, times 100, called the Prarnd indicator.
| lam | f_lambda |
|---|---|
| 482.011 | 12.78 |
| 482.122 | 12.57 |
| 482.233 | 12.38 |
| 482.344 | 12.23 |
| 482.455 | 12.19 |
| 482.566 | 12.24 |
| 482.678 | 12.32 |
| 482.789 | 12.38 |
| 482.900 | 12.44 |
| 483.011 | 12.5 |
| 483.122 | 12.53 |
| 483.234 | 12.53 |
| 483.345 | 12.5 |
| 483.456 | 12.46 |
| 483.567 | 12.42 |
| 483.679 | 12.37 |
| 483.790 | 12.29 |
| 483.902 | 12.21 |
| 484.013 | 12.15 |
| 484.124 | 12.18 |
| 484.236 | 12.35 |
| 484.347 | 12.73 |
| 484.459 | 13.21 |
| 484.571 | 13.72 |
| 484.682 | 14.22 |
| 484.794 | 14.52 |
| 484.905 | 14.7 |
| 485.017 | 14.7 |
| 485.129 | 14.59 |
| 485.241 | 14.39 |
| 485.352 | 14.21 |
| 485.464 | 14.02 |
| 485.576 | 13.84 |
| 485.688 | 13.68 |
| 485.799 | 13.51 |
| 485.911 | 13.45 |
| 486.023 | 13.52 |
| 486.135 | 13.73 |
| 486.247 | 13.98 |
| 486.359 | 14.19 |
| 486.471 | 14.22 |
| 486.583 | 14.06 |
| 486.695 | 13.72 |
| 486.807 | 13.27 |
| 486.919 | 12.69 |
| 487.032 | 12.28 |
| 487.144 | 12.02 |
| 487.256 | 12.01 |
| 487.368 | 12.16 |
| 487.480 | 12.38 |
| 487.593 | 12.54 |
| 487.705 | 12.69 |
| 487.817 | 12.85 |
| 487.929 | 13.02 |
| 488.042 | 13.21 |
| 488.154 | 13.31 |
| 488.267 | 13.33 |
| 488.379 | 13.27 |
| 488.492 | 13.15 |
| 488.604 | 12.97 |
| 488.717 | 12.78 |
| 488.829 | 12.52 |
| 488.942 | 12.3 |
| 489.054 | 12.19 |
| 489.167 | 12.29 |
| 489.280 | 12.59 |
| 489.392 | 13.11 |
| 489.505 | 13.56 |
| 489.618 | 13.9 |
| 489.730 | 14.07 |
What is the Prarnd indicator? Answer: 201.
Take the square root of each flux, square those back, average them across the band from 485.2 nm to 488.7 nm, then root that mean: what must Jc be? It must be 3.64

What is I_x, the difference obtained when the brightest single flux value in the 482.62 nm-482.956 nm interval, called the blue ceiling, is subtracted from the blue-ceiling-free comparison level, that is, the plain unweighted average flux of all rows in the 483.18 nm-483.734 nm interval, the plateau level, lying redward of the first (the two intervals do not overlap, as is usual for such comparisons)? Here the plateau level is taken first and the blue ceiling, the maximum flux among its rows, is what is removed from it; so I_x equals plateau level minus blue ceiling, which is 0.02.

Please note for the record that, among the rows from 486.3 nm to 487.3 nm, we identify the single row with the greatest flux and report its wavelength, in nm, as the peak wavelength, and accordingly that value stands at 486.471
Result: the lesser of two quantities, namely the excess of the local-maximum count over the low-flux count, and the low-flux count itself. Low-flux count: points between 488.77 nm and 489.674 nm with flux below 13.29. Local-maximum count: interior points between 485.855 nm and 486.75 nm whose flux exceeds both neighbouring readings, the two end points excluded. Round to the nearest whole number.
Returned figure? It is -5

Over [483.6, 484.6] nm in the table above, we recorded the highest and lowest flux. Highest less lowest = 1.6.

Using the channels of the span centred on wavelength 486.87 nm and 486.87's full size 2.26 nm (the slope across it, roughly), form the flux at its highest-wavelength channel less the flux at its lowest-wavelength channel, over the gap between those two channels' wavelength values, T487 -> -0.23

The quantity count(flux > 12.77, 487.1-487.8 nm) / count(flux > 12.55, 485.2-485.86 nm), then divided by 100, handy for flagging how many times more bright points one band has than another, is 0.000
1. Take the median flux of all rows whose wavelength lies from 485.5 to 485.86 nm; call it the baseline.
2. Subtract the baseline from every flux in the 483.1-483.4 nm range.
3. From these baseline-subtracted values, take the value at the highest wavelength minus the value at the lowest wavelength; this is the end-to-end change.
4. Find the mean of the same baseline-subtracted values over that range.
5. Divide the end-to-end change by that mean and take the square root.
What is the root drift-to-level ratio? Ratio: 0.2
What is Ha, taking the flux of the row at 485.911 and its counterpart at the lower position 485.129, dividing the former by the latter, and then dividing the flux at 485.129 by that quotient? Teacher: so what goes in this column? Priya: 16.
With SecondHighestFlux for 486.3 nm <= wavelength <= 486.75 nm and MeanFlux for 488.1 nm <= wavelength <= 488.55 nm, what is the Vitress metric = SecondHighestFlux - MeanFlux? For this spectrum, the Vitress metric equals 0.93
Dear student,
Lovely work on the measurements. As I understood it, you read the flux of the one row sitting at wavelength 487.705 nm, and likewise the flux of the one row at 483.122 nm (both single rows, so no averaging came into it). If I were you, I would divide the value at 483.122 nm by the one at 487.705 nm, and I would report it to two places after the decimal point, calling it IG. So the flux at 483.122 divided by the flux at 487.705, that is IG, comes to 0.99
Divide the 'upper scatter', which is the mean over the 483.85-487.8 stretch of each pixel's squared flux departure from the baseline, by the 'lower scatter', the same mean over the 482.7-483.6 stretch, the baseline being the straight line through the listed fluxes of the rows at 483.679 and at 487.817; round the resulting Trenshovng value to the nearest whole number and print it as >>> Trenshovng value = 50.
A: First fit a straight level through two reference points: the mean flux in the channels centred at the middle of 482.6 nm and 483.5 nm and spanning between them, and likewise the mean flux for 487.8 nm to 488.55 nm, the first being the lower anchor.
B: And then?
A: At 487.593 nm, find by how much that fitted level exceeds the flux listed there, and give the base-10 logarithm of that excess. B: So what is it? -0.3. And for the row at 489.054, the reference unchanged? 0.0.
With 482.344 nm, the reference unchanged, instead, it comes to -0.9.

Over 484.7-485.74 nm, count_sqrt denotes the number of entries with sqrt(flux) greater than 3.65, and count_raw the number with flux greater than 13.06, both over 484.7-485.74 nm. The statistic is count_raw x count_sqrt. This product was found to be 81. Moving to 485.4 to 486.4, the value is 81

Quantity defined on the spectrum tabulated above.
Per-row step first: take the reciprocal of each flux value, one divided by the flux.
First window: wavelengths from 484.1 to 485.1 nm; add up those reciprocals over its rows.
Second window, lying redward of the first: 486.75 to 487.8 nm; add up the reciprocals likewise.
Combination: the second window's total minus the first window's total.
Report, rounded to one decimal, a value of 0.1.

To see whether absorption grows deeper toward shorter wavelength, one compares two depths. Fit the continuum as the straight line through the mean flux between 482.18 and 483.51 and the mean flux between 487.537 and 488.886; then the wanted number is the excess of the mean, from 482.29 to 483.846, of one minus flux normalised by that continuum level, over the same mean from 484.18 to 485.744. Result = 0.11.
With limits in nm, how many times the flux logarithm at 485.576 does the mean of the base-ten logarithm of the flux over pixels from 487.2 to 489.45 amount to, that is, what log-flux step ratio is 0.97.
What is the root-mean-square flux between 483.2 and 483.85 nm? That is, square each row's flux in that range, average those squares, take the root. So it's 12.4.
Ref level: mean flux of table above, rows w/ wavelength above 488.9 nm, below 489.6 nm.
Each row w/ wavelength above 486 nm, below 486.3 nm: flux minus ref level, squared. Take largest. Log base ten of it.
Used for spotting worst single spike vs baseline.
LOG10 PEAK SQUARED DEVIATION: 0.2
